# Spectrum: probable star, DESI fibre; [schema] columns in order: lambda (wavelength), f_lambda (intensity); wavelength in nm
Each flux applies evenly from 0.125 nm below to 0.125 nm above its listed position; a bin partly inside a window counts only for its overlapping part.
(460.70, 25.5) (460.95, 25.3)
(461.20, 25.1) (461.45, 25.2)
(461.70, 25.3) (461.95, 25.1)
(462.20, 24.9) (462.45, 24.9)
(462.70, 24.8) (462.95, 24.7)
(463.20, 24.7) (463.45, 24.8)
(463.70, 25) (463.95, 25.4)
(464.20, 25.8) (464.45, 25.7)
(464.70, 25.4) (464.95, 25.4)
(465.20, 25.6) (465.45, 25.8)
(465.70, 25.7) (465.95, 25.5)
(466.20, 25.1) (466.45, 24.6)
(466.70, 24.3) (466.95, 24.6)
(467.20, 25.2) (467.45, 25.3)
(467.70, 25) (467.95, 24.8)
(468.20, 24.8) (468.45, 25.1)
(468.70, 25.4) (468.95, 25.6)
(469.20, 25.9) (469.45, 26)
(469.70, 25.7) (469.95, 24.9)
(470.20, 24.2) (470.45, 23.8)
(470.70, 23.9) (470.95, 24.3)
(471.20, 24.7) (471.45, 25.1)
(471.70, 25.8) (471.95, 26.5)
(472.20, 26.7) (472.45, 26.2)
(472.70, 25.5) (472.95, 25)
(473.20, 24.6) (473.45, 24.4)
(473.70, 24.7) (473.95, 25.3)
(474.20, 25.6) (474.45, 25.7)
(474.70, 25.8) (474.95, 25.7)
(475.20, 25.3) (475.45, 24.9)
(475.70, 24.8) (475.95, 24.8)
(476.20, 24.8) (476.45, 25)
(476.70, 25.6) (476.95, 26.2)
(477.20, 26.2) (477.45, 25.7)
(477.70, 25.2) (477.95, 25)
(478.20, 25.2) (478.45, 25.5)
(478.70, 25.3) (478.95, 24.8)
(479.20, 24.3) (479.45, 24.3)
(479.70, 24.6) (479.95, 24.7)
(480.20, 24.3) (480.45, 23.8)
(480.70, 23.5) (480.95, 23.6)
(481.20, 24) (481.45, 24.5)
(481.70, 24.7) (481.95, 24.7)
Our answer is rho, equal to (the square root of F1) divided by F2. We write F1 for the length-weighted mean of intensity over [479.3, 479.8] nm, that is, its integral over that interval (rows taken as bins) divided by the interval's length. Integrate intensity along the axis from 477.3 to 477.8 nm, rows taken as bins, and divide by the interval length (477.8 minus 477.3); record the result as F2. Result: 0.194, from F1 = 24.4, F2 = 25.5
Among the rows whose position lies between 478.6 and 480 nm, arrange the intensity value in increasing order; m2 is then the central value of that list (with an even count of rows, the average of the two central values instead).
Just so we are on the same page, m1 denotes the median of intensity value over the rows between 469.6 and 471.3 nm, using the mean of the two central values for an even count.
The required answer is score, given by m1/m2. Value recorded 0.99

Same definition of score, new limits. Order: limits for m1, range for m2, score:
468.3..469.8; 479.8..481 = 1.08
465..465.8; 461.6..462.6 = 1.03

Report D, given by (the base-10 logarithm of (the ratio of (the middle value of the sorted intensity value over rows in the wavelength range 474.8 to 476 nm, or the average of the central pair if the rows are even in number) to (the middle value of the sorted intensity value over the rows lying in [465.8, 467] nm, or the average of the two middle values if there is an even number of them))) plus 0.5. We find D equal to 0.505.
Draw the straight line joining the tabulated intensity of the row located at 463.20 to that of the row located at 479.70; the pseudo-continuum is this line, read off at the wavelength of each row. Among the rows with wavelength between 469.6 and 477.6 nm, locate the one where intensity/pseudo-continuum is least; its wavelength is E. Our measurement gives 470.45 nm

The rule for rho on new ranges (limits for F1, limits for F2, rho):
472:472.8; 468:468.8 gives 0.204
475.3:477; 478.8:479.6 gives 0.205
